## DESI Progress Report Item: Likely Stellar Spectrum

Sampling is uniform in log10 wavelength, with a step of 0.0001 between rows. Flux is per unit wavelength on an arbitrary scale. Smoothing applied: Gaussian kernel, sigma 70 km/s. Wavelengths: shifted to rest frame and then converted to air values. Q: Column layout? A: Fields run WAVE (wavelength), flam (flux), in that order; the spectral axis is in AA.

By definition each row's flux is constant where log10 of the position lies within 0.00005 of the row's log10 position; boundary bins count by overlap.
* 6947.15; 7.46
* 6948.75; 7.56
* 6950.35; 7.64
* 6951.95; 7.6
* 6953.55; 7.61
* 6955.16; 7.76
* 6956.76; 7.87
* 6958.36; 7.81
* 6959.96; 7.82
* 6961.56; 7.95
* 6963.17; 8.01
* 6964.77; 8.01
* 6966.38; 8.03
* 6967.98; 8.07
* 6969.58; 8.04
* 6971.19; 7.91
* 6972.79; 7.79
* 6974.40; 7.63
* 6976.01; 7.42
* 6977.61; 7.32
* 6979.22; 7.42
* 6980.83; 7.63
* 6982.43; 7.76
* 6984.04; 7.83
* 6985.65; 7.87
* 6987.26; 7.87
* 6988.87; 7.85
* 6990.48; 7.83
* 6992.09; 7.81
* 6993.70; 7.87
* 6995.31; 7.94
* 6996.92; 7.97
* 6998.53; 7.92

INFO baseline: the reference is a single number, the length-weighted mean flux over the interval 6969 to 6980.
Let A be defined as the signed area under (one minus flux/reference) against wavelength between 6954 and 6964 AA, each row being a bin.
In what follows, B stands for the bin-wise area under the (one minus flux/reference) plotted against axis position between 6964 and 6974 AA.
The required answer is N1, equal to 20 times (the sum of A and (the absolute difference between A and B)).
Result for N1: -3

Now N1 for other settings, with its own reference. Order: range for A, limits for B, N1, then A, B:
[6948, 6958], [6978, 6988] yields 0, -0.06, -0.10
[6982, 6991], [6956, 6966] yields -2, -0.24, -0.37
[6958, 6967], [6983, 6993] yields -5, -0.36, -0.27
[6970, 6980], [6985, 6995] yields 8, 0.05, -0.29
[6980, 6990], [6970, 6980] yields 1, -0.22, 0.05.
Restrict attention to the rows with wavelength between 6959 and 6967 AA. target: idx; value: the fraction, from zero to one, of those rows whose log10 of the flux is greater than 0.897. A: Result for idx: 0.80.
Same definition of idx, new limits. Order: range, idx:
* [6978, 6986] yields 0.00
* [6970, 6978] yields 0.20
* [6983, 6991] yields 0.00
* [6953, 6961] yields 0.00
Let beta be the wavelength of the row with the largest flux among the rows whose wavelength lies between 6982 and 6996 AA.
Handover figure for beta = 6995.31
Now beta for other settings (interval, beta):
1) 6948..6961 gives 6956.76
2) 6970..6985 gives 6971.19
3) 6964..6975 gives 6967.98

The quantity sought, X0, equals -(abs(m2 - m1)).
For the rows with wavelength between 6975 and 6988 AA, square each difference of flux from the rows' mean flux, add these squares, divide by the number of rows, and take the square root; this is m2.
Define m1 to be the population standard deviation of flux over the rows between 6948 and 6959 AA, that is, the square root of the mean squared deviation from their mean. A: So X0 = -0.10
